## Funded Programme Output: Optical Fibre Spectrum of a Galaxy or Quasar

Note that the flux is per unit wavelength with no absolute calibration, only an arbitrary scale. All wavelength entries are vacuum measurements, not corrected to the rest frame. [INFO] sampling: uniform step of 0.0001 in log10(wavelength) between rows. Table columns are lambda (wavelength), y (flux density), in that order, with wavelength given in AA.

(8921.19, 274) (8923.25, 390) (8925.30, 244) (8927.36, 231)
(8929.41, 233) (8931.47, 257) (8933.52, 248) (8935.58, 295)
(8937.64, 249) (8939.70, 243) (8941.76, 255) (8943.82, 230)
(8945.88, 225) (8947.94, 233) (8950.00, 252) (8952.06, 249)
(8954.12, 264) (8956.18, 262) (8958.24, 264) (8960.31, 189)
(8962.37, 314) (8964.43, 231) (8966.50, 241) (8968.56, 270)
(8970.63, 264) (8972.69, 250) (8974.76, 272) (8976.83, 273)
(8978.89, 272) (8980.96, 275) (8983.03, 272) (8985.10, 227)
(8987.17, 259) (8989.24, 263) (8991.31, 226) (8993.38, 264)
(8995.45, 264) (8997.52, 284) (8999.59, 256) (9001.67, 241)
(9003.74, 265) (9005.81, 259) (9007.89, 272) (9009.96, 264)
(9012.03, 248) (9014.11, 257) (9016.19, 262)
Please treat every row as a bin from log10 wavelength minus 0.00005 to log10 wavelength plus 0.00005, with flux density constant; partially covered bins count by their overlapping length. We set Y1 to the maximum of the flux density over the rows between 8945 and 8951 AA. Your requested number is 252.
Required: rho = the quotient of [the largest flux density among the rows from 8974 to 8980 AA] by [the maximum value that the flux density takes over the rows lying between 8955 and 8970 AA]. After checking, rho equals 0.87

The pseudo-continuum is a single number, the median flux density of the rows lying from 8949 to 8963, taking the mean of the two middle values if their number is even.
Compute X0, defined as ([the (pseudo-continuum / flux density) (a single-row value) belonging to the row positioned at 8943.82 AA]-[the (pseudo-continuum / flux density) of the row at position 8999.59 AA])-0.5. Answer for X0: -0.384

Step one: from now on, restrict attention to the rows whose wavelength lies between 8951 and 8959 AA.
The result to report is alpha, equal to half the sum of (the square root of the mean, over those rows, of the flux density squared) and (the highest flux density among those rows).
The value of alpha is 262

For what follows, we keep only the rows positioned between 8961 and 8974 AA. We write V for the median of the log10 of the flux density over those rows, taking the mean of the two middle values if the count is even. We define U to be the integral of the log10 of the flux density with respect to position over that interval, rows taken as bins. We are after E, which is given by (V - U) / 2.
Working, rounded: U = 31.4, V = 2.41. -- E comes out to -14.5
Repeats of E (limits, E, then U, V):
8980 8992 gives -13.2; 28.8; 2.42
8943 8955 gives -13.1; 28.6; 2.38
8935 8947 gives -13.2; 28.7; 2.39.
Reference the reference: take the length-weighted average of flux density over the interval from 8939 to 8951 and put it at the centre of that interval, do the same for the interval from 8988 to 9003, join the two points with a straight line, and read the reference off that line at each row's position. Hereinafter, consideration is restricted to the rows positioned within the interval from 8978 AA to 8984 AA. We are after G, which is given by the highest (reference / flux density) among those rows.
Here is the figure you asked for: 0.93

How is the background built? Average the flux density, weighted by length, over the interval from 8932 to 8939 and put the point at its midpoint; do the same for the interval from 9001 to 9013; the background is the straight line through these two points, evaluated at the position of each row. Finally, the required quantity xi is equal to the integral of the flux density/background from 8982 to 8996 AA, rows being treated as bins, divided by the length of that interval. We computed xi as 0.97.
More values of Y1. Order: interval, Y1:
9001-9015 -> 272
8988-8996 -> 264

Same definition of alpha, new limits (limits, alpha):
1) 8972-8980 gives 270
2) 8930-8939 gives 279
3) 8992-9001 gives 276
